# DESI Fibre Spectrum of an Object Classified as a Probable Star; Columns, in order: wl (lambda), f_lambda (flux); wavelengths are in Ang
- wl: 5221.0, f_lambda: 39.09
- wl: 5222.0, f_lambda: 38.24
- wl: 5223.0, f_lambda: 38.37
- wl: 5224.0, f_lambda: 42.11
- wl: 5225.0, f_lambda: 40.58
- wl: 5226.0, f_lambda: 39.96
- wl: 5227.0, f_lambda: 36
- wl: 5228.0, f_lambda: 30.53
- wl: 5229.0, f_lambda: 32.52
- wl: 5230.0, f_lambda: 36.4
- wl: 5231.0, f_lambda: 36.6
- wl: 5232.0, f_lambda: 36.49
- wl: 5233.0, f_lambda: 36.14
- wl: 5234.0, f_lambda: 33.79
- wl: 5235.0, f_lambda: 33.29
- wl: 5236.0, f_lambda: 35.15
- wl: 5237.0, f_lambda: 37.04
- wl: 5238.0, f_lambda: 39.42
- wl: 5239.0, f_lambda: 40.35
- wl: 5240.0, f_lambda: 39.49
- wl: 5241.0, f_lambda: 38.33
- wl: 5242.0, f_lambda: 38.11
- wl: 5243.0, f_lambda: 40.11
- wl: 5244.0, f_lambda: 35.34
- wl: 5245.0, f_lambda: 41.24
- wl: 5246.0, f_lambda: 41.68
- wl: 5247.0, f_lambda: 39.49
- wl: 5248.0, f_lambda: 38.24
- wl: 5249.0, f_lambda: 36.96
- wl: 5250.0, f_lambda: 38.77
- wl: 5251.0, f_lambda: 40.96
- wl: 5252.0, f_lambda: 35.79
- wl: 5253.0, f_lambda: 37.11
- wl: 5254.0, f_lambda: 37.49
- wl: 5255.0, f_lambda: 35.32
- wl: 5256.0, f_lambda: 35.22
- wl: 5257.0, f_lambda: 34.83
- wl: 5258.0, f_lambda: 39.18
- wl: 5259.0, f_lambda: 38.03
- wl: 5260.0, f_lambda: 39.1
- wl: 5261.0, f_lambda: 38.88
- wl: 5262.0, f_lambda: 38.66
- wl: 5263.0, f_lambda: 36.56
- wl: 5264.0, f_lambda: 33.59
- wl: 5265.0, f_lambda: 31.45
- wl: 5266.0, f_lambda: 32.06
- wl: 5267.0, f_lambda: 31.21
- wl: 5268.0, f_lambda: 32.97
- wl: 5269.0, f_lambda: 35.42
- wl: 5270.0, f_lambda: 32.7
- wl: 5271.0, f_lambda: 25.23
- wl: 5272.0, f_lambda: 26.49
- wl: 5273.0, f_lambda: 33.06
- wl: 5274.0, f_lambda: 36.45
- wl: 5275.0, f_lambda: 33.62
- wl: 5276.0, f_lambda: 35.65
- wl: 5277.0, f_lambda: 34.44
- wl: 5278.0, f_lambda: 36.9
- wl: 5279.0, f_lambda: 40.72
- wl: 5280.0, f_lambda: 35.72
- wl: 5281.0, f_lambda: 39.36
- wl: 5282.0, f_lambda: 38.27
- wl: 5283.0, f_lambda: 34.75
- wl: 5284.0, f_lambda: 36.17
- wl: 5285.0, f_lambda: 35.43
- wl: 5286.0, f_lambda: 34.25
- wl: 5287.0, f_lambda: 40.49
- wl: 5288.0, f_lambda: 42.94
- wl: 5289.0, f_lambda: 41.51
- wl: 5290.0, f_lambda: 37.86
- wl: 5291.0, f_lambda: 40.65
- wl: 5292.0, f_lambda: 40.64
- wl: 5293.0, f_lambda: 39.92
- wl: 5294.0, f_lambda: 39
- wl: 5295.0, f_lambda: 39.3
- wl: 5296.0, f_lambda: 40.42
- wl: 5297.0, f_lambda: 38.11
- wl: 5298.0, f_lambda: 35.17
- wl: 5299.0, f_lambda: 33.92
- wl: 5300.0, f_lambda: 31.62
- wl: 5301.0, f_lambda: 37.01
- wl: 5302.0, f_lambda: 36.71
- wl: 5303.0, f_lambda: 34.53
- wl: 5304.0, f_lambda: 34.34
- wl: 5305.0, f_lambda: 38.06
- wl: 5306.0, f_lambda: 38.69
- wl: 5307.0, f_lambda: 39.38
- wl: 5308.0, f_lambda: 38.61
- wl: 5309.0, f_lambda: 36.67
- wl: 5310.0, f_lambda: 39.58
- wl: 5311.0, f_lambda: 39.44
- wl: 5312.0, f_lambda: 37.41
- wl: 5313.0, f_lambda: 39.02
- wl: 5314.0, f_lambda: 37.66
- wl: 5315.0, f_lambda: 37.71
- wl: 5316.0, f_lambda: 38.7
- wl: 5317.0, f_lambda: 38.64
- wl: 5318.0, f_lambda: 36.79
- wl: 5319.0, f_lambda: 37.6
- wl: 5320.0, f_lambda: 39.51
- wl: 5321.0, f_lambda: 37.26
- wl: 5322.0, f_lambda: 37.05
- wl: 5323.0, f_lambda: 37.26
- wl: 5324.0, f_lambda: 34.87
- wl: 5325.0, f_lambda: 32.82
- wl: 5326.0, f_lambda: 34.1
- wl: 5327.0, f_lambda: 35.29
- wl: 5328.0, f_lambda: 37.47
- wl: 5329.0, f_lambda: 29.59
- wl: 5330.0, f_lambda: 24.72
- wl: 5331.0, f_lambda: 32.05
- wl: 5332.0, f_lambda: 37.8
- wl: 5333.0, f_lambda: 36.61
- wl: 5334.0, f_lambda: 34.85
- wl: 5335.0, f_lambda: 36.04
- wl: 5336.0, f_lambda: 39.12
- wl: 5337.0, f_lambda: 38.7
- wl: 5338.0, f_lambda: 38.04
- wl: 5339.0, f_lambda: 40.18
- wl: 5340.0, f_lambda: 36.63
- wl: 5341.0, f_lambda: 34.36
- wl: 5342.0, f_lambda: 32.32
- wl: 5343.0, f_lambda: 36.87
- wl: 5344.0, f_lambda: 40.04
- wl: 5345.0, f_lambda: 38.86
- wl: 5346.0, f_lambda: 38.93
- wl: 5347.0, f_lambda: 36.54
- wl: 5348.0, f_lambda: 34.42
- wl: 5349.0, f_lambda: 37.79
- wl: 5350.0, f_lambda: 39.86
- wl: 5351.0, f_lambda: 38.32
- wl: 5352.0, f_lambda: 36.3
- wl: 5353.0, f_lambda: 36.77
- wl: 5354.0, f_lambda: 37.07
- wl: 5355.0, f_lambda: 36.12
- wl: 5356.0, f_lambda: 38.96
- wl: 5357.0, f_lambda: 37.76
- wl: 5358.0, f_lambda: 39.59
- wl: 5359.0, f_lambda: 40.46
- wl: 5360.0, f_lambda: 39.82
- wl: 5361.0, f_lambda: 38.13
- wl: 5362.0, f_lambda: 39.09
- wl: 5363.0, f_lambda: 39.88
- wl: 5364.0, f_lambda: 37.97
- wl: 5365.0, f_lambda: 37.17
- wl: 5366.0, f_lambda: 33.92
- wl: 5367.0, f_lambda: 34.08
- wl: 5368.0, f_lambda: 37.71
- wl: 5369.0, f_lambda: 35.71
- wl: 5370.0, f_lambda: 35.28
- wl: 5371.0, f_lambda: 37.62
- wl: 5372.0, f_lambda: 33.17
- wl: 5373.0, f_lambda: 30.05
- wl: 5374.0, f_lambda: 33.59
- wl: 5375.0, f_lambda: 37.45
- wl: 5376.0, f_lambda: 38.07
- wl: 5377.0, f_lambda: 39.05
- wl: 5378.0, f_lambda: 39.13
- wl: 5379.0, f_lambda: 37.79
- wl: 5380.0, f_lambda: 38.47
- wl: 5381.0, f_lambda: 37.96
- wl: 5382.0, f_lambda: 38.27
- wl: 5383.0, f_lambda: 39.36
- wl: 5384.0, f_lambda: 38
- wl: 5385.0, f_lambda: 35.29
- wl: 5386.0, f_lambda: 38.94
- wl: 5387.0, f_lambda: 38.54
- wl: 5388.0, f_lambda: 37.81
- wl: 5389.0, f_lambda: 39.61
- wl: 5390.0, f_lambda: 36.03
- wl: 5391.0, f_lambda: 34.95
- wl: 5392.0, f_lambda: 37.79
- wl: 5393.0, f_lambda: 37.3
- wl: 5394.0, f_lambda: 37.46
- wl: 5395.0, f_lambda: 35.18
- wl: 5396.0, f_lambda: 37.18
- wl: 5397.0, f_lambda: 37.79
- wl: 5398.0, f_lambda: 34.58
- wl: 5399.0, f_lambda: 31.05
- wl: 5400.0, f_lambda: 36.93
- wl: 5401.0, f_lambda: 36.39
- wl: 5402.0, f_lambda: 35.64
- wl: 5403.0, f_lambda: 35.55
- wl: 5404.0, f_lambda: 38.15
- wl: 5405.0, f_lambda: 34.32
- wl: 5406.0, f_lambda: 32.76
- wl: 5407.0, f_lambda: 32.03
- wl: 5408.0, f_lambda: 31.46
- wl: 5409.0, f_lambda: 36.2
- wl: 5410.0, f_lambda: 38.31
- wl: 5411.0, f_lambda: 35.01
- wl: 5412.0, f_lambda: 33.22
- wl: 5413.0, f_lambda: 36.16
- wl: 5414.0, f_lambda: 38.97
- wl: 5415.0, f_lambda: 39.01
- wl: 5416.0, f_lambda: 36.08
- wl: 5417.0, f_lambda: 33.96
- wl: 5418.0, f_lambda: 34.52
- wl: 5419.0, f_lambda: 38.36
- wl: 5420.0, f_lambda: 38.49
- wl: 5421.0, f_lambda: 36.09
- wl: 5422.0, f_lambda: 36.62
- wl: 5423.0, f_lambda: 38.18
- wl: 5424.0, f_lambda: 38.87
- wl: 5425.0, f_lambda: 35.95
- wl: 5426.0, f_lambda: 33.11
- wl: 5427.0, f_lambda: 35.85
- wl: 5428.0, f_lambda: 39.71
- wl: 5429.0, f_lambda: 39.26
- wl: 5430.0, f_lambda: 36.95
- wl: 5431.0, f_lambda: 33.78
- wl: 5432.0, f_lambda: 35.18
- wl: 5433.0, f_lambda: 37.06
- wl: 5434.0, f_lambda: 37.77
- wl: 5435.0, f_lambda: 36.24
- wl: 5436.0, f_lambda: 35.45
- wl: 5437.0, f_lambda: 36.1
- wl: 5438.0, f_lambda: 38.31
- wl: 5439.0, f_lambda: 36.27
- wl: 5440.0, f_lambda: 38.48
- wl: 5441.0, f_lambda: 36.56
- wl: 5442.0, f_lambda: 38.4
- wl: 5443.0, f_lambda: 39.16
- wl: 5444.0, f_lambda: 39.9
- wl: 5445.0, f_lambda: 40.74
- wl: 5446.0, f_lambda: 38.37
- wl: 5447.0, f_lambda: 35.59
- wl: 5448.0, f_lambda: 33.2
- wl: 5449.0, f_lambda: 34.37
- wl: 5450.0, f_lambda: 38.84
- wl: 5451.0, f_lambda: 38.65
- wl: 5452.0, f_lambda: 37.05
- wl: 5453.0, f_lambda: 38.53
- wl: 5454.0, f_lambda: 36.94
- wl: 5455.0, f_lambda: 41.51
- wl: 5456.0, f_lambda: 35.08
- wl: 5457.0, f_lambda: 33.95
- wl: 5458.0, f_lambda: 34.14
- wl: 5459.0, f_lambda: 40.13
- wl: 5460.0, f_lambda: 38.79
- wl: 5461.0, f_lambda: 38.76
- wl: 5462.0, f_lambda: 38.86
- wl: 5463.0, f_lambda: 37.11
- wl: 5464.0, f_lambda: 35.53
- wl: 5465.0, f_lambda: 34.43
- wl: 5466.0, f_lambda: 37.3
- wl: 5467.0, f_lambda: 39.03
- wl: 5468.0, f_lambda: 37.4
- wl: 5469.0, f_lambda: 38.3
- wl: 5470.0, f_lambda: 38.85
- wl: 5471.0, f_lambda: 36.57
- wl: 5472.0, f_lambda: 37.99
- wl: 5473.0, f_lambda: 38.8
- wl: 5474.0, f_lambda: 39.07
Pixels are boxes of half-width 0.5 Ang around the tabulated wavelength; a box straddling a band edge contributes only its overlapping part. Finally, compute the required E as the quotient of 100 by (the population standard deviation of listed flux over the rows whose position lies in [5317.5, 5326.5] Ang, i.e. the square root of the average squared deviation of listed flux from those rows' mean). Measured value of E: 52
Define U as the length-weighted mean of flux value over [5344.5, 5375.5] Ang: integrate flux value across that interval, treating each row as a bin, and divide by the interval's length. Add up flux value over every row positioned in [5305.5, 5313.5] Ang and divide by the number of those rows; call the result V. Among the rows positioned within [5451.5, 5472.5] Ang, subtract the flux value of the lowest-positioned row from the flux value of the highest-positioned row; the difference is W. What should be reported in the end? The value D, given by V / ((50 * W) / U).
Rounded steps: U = 37.0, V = 38.6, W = 0.9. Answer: 30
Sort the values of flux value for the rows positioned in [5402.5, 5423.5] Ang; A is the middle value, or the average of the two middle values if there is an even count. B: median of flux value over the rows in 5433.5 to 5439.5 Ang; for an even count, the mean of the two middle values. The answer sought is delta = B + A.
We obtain 72.3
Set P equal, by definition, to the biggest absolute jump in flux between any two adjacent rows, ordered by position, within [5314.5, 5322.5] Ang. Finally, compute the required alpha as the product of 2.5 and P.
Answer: 5.6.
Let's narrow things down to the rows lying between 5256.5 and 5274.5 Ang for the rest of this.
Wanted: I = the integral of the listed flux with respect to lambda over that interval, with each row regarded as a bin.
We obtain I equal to 616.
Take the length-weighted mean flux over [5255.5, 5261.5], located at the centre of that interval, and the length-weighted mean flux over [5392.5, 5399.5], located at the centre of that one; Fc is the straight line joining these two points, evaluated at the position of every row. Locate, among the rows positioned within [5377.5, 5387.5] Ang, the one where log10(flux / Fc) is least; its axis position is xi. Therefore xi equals 5385.0 Ang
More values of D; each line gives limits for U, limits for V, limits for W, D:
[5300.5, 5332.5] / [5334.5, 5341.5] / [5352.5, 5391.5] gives -15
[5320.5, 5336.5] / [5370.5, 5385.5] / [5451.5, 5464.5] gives -17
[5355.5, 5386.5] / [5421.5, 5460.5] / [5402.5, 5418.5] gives -27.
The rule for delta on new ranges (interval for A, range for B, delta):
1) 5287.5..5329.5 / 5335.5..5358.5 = 75.5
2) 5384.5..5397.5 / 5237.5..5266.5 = 75.7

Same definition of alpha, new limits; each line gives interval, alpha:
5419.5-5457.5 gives 16.1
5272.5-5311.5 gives 15.6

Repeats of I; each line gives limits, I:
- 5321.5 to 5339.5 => 637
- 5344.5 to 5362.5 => 685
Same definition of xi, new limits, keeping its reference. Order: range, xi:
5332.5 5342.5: 5342.0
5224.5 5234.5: 5228.0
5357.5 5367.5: 5366.0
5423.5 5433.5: 5426.0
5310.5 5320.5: 5318.0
